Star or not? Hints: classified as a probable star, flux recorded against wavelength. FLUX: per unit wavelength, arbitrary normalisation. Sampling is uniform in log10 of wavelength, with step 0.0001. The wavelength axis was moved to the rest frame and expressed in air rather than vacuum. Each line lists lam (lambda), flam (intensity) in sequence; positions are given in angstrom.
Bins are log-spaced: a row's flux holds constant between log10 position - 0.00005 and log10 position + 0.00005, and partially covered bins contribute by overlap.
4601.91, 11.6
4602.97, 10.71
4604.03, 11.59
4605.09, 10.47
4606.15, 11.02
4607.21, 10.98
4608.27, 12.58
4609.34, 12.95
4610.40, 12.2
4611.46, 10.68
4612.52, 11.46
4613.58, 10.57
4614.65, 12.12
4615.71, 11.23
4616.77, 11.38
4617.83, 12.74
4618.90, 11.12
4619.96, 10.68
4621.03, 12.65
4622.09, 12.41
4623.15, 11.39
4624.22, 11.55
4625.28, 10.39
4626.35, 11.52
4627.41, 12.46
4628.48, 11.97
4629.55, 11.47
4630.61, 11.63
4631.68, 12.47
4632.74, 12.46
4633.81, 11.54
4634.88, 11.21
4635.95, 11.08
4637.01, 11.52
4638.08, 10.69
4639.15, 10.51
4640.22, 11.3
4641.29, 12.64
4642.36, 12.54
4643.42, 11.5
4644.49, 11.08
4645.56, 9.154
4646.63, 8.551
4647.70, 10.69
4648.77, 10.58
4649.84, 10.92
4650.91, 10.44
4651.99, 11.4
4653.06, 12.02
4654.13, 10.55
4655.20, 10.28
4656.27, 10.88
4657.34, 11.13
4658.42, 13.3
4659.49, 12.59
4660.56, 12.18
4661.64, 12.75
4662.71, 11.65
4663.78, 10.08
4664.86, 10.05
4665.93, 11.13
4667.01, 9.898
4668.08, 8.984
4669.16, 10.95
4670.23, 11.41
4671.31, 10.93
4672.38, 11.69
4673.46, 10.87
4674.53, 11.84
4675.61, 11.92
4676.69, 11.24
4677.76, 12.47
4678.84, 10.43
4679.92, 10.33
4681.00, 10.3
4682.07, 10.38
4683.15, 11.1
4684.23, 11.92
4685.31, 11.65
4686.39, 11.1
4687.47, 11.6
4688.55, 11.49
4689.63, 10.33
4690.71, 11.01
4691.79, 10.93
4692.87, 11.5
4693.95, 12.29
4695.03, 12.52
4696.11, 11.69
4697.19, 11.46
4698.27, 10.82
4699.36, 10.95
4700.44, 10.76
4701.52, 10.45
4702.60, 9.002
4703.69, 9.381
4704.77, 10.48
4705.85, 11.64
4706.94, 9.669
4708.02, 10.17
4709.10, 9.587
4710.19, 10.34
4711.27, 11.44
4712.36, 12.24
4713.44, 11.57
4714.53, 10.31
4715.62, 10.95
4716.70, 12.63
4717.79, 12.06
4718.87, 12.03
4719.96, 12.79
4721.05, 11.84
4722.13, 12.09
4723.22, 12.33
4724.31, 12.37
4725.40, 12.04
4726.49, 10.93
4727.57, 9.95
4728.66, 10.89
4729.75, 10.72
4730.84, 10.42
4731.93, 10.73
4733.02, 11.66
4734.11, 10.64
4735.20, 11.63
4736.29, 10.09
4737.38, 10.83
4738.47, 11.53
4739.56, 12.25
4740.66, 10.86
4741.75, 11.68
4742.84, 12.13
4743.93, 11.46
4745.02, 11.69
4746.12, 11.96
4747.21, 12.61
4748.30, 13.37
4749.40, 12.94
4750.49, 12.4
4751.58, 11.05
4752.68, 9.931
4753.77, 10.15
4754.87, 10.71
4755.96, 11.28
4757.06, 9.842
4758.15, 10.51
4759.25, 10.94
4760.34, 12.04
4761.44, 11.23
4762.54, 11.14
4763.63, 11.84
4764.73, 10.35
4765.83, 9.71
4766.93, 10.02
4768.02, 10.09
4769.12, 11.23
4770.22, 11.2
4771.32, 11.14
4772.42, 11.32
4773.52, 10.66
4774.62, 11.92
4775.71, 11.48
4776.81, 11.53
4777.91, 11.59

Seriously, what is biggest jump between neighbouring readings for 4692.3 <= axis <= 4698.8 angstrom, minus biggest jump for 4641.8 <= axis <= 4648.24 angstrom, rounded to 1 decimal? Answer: -1.3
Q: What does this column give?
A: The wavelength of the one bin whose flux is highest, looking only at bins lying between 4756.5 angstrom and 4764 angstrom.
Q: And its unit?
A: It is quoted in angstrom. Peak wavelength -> 4760.34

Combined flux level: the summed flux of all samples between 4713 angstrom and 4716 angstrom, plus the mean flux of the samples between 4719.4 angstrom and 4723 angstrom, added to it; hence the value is 45.1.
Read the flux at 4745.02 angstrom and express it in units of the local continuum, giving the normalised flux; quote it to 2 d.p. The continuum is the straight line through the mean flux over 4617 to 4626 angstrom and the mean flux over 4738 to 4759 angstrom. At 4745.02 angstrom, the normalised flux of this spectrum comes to 1.02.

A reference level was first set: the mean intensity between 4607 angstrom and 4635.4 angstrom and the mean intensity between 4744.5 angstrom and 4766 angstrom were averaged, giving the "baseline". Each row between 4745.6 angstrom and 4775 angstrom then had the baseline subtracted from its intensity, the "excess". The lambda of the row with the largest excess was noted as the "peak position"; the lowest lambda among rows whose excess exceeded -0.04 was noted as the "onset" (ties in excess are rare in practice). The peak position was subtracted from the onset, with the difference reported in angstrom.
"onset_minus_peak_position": -2.2 angstrom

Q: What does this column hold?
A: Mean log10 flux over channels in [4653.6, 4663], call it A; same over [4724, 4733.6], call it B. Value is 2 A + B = 3.18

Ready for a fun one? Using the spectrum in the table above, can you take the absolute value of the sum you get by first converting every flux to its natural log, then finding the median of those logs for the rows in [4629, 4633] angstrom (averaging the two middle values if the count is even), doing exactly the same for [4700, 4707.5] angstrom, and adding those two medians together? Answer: 4.835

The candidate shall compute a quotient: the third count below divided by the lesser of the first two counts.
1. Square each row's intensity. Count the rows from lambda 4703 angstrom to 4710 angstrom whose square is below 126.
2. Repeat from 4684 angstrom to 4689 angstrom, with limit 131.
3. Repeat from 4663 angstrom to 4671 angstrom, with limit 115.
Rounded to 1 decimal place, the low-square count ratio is 4.0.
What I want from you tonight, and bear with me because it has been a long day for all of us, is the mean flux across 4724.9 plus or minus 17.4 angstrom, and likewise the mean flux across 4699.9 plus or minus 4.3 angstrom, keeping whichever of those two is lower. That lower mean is 10.6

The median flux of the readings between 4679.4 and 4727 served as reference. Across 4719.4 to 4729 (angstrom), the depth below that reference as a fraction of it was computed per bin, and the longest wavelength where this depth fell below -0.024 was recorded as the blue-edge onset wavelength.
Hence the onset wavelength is 4725.40 angstrom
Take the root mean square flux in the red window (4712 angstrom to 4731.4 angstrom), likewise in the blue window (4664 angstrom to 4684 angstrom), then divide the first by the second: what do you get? 1.06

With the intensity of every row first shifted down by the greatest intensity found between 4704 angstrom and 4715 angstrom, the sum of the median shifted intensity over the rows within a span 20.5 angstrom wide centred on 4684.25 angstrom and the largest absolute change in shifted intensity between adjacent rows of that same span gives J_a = 1.0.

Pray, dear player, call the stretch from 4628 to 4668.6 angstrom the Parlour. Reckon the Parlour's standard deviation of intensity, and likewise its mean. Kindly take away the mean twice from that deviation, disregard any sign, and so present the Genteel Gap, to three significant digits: 21.3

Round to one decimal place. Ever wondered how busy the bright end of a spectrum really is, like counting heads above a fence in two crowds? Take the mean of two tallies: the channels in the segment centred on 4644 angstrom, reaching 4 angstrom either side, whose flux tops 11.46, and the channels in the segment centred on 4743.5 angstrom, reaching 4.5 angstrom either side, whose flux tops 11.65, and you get 4.5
